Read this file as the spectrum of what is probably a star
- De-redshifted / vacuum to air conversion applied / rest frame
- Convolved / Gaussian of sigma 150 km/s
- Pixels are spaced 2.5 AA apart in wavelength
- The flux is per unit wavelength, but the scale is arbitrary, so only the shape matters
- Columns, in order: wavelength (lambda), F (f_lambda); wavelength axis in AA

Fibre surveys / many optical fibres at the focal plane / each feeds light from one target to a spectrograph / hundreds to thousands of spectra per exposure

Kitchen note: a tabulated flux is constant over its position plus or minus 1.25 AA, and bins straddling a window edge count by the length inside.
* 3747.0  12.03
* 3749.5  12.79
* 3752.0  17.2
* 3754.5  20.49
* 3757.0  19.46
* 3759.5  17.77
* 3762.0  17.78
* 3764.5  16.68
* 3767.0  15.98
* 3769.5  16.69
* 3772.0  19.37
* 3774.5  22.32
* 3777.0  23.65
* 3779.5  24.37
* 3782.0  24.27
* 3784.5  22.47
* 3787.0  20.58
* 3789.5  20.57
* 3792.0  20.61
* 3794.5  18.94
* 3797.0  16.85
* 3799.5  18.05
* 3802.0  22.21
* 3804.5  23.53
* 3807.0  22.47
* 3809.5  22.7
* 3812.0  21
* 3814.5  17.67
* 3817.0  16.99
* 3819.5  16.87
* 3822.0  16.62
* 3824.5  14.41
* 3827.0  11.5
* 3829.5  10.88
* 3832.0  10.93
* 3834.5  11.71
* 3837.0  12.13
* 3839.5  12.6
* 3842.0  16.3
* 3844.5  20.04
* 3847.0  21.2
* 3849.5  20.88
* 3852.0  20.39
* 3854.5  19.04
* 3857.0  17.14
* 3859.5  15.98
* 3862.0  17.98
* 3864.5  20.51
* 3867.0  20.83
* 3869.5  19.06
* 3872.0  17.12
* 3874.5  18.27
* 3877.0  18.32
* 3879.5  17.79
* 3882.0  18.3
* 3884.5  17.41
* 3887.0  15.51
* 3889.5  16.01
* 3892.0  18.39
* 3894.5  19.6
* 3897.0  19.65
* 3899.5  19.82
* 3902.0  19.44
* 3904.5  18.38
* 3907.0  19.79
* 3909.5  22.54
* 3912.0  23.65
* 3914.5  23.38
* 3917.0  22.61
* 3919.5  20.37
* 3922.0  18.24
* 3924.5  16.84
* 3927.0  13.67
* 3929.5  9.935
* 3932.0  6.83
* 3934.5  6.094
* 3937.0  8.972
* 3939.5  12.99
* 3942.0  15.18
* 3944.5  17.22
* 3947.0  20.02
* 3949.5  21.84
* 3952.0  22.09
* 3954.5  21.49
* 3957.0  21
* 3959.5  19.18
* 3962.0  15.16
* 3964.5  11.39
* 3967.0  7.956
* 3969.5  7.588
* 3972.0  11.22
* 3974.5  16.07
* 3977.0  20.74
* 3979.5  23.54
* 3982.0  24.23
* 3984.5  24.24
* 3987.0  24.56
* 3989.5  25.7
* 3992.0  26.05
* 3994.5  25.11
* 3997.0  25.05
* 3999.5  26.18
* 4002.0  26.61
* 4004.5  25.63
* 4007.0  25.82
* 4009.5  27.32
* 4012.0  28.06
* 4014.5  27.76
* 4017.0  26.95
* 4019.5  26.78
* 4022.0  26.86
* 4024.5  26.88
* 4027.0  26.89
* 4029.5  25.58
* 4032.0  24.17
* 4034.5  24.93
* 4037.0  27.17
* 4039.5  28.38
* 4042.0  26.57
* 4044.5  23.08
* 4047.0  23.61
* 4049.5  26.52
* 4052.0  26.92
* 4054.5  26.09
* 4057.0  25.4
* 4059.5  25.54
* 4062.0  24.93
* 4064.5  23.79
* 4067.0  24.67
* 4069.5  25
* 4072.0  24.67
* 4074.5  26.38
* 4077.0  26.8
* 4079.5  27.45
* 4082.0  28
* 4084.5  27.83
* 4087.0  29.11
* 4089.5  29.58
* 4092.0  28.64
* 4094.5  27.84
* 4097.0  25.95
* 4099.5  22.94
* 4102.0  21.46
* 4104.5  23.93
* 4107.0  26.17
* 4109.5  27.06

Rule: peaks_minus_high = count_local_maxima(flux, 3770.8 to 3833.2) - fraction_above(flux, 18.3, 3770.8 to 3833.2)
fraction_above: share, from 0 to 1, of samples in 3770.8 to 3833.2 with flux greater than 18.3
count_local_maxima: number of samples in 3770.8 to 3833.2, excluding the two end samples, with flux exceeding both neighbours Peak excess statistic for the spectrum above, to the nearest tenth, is 3.4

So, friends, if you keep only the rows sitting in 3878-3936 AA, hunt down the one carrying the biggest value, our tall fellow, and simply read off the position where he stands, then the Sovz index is 3912.0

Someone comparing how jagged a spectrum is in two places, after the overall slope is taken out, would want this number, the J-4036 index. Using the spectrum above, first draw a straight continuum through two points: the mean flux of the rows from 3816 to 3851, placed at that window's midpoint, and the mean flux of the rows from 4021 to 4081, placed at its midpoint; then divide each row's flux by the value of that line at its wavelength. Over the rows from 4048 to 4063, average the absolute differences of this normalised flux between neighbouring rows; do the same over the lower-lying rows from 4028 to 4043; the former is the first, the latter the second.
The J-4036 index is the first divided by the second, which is 0.37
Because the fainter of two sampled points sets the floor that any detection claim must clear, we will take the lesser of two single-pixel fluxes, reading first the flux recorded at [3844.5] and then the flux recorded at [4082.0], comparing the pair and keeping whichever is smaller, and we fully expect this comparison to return 20.0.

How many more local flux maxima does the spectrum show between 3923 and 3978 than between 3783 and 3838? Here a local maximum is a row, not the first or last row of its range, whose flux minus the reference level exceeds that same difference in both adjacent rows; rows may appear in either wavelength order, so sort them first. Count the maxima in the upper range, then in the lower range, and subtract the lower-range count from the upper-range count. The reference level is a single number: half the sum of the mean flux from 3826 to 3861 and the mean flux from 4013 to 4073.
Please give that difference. -2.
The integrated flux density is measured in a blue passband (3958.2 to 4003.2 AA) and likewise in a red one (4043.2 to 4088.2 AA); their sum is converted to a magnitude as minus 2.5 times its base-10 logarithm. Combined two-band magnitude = -8.29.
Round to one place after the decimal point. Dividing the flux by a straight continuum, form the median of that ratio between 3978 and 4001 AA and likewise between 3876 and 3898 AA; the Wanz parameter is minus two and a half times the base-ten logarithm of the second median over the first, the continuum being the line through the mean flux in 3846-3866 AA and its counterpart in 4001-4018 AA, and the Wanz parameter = 0.1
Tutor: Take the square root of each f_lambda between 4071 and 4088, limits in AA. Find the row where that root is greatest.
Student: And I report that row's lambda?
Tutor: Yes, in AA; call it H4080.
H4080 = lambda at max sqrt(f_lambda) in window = 4087.0 AA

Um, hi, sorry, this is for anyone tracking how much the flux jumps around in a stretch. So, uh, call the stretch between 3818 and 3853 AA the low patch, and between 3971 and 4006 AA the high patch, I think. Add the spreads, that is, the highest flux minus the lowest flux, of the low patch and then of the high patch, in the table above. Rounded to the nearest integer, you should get 26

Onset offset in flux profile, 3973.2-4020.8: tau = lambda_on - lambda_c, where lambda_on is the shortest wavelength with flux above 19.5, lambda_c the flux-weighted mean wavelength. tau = -21.2 AA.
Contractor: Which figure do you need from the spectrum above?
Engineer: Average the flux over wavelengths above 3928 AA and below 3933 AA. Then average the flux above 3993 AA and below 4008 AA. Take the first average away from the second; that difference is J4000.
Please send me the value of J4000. 17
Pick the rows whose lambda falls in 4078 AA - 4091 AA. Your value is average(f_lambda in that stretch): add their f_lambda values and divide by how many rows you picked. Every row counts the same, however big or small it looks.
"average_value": 28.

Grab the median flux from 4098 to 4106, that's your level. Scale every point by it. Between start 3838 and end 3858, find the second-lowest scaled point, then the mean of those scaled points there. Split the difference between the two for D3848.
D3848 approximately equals 0.76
